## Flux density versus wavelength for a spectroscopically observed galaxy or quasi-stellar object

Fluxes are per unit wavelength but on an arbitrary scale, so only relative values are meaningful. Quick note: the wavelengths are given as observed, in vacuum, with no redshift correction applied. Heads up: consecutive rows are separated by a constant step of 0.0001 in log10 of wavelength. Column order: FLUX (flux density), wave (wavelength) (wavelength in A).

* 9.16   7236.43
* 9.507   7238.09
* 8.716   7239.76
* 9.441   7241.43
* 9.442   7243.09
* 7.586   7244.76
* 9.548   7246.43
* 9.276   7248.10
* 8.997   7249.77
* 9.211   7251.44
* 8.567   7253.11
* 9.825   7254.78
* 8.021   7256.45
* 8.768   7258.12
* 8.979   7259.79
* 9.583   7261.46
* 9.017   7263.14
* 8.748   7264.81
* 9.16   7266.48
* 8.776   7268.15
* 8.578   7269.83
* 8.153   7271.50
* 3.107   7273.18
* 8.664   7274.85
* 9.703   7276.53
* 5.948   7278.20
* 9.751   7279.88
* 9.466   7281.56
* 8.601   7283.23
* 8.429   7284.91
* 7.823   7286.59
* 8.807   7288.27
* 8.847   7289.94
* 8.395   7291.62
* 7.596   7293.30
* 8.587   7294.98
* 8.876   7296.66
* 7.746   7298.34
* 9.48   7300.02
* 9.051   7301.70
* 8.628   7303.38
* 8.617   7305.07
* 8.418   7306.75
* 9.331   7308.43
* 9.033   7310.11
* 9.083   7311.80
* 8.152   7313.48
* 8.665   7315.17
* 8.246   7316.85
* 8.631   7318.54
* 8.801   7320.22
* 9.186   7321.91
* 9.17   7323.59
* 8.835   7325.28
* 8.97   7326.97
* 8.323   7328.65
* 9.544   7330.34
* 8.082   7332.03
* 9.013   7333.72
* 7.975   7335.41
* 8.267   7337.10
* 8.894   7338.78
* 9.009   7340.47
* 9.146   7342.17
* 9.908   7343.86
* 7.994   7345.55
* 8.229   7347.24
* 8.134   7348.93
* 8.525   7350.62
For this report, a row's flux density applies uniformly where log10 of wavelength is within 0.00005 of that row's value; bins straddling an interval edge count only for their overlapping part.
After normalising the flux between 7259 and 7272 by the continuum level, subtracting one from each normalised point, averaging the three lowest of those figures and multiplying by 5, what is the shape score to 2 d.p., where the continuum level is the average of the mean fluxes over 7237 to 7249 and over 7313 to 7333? -0.23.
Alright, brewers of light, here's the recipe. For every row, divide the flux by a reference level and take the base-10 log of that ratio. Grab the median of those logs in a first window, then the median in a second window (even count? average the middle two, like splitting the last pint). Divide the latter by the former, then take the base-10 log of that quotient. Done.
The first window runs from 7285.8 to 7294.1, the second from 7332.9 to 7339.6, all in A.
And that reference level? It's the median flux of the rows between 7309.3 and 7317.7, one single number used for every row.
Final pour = -0.5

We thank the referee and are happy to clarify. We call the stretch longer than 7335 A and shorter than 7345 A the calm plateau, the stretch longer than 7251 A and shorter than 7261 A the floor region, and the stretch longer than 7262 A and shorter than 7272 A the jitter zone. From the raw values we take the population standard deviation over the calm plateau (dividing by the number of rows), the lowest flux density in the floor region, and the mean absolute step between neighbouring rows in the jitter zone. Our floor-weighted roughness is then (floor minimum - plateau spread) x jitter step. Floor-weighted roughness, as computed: 2.5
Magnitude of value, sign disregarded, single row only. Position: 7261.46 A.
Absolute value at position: 9.6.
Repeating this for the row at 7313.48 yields 8.2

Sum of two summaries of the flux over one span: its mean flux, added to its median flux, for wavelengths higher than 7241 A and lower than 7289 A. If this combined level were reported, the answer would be 17.4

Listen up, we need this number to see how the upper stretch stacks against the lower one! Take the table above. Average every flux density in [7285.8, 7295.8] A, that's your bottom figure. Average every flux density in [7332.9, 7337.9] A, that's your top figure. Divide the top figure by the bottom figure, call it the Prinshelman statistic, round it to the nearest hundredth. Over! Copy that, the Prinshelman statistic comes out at 1.01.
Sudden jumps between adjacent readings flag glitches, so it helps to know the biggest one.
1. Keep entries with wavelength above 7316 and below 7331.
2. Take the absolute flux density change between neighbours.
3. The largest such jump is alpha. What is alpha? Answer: 1.2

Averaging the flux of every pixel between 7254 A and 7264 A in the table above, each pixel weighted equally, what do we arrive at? 9.03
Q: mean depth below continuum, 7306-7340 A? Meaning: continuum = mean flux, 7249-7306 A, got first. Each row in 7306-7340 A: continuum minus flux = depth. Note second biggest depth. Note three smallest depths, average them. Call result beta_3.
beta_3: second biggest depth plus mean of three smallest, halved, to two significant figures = -0.17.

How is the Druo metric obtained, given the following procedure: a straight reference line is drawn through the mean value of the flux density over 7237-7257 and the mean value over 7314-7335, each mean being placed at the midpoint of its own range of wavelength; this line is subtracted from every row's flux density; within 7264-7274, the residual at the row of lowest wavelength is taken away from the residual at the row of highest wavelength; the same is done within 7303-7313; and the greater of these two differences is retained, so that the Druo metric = 0.48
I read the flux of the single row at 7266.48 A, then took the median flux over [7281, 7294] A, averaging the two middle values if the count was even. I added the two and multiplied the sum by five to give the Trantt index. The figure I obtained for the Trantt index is 88.4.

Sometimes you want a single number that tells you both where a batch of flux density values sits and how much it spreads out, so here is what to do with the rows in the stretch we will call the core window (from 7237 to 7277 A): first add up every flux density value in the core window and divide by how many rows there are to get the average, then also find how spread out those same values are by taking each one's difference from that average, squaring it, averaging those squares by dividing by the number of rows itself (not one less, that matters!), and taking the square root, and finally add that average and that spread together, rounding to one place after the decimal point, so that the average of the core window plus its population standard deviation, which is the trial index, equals 10.0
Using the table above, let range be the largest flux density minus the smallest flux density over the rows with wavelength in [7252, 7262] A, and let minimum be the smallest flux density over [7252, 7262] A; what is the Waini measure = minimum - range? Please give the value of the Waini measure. 6.2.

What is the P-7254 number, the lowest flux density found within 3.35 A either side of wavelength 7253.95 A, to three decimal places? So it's 8.021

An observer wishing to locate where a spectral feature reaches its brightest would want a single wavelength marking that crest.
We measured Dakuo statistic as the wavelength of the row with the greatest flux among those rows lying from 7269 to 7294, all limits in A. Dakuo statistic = 7279.88 A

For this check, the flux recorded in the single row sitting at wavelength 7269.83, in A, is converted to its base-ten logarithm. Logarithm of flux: 0.933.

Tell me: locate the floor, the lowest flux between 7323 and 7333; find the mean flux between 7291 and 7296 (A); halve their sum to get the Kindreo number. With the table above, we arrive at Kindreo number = 8.14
